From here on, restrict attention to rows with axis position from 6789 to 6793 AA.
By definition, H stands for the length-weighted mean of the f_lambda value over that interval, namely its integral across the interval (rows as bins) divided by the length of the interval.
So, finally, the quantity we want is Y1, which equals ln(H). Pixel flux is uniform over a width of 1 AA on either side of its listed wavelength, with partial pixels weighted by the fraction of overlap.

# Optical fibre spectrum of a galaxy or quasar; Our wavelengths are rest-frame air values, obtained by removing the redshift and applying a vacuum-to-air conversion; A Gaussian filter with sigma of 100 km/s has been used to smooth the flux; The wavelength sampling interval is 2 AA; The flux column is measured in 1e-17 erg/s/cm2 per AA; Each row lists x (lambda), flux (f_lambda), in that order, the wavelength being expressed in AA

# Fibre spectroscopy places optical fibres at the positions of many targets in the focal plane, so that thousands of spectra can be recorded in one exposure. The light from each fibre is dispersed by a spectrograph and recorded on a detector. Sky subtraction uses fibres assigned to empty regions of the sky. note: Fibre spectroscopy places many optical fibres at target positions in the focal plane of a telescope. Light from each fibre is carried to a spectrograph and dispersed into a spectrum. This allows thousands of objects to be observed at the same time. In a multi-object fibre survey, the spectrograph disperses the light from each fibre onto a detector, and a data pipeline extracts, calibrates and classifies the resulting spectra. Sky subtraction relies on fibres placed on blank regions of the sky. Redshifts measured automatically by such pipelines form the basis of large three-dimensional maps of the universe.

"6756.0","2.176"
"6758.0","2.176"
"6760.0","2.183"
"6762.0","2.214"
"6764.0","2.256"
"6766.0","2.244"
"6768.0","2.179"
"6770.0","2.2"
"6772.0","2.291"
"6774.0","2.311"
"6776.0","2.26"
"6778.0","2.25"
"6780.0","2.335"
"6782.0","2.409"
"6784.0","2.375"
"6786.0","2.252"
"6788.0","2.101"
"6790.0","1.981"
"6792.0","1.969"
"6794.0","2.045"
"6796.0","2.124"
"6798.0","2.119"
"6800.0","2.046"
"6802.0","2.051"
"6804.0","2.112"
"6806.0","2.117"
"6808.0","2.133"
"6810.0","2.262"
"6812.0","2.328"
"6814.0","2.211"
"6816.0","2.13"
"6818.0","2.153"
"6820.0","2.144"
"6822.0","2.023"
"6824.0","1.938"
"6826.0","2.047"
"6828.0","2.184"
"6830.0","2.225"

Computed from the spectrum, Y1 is 0.68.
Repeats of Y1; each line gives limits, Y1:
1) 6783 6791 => 0.78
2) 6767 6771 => 0.78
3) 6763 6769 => 0.80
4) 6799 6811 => 0.75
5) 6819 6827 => 0.71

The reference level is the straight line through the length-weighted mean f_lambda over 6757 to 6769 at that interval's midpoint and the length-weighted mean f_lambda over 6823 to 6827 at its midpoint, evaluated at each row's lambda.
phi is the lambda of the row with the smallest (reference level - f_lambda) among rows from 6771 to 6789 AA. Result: 6782.0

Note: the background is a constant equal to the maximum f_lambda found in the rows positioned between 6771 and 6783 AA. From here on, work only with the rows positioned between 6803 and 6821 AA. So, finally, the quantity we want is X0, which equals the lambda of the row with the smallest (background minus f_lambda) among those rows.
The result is 6812.0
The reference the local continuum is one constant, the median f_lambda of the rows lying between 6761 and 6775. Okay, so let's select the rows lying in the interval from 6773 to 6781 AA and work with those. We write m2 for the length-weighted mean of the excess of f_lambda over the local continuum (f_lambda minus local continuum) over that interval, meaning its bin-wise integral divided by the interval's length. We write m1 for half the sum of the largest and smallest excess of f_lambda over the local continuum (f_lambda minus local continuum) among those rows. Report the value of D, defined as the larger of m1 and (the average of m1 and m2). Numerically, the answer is 0.05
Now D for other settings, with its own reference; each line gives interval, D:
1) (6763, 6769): -0.02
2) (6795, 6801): -0.15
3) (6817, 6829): -0.17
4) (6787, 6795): -0.21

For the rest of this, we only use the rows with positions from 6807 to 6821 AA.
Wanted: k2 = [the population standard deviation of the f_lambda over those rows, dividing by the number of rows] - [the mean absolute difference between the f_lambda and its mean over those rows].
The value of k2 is 0.0084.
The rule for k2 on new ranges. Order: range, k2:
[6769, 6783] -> 0.0126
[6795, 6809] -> 0.0037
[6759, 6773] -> 0.0042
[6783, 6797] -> 0.0257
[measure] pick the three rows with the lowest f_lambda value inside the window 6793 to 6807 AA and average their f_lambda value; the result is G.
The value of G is 2.05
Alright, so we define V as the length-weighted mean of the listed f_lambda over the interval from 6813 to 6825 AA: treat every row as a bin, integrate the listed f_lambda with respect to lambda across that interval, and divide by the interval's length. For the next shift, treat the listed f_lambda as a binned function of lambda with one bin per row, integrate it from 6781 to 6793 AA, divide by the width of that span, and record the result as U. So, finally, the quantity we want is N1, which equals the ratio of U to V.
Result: 1.04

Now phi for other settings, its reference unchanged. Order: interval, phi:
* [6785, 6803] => 6786.0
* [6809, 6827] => 6812.0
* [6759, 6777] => 6774.0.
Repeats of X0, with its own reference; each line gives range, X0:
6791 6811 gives 6810.0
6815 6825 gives 6818.0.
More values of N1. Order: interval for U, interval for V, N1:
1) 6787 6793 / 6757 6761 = 0.93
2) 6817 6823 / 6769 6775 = 0.93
